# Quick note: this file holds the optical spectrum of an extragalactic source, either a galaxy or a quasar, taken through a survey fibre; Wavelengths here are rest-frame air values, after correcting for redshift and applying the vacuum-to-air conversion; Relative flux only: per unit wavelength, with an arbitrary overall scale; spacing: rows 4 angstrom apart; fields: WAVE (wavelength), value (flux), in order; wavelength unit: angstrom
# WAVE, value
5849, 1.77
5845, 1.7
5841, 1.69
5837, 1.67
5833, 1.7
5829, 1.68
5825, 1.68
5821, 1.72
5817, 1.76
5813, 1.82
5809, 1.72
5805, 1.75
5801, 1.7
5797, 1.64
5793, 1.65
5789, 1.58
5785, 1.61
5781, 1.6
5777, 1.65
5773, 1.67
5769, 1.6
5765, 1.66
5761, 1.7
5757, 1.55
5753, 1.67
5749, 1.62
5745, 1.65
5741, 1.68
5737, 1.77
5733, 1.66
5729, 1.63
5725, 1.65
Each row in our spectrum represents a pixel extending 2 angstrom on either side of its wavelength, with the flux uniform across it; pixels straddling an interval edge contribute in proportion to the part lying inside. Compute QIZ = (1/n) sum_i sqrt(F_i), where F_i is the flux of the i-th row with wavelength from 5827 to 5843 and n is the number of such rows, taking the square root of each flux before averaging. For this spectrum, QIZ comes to 1.30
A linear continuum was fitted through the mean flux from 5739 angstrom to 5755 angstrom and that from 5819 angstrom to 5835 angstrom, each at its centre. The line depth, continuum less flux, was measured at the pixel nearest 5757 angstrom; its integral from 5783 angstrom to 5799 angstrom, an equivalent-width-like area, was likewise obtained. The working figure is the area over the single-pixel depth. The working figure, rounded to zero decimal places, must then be 8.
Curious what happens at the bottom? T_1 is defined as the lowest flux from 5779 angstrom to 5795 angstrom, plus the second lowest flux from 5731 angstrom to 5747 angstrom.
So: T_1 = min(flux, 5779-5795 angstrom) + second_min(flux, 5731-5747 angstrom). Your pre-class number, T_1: 3.24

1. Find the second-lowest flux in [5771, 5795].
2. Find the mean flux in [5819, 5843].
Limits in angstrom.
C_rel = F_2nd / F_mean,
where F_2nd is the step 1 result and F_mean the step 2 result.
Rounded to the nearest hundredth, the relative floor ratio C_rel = 0.95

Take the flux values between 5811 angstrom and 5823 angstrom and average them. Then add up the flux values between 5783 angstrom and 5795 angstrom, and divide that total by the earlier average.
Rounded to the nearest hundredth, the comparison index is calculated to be 2.74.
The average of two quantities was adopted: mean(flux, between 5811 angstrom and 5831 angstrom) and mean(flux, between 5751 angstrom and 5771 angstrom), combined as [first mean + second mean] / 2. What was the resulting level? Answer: 1.68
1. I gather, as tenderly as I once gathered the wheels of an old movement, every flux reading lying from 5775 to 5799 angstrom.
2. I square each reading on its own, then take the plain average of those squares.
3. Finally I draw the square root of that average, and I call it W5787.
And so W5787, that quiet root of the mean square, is 1.62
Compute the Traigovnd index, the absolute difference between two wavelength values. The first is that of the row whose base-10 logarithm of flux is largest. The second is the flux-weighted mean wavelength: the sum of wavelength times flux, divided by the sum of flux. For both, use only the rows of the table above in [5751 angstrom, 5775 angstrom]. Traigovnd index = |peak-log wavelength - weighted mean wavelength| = 2.0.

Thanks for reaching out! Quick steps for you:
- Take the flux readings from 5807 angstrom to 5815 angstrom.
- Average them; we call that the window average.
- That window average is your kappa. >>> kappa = 1.77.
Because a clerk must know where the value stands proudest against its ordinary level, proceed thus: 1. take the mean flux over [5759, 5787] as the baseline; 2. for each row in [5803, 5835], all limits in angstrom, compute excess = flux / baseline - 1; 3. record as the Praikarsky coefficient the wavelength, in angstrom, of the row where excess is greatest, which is 5813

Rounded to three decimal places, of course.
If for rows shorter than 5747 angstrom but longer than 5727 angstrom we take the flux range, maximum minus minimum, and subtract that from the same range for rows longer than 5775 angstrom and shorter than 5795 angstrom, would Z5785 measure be -0.070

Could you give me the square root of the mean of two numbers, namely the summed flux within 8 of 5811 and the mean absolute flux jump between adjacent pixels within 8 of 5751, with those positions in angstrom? 1.89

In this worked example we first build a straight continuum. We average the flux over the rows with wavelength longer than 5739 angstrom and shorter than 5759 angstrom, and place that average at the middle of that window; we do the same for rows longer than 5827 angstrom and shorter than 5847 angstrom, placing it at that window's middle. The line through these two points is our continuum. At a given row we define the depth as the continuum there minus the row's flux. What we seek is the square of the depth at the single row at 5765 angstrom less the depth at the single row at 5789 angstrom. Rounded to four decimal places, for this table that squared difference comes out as 0.0090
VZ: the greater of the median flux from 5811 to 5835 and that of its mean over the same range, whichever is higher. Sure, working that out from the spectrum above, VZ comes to 1.73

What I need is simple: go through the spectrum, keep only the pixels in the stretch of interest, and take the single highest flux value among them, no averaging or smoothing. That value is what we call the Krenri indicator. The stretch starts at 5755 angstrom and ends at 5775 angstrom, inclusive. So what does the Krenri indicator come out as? 1.7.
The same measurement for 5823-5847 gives 1.7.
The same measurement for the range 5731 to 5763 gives 1.77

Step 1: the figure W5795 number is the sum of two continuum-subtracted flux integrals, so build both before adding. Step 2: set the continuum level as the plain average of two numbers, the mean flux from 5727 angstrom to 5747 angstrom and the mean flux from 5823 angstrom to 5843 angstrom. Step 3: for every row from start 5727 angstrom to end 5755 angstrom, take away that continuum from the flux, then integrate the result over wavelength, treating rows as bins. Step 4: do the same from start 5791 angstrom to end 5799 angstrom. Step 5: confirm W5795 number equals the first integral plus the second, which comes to -0.64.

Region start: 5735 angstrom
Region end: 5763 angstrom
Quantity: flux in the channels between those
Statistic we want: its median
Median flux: 1.67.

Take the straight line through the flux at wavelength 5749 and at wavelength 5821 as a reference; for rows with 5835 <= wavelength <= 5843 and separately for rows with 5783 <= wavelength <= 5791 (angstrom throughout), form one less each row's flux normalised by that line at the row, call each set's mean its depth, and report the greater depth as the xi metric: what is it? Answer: 0.046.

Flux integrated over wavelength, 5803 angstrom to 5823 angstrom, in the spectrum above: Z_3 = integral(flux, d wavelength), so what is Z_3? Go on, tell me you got 35.1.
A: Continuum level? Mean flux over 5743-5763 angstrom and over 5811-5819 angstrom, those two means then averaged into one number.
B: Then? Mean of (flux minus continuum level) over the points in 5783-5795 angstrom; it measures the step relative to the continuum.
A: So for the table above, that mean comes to -0.10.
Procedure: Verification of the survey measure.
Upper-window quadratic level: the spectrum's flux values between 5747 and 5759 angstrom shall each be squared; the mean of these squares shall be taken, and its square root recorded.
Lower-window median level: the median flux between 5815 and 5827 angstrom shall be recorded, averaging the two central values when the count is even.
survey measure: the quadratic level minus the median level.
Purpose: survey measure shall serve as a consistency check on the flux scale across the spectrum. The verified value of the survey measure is -0.11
